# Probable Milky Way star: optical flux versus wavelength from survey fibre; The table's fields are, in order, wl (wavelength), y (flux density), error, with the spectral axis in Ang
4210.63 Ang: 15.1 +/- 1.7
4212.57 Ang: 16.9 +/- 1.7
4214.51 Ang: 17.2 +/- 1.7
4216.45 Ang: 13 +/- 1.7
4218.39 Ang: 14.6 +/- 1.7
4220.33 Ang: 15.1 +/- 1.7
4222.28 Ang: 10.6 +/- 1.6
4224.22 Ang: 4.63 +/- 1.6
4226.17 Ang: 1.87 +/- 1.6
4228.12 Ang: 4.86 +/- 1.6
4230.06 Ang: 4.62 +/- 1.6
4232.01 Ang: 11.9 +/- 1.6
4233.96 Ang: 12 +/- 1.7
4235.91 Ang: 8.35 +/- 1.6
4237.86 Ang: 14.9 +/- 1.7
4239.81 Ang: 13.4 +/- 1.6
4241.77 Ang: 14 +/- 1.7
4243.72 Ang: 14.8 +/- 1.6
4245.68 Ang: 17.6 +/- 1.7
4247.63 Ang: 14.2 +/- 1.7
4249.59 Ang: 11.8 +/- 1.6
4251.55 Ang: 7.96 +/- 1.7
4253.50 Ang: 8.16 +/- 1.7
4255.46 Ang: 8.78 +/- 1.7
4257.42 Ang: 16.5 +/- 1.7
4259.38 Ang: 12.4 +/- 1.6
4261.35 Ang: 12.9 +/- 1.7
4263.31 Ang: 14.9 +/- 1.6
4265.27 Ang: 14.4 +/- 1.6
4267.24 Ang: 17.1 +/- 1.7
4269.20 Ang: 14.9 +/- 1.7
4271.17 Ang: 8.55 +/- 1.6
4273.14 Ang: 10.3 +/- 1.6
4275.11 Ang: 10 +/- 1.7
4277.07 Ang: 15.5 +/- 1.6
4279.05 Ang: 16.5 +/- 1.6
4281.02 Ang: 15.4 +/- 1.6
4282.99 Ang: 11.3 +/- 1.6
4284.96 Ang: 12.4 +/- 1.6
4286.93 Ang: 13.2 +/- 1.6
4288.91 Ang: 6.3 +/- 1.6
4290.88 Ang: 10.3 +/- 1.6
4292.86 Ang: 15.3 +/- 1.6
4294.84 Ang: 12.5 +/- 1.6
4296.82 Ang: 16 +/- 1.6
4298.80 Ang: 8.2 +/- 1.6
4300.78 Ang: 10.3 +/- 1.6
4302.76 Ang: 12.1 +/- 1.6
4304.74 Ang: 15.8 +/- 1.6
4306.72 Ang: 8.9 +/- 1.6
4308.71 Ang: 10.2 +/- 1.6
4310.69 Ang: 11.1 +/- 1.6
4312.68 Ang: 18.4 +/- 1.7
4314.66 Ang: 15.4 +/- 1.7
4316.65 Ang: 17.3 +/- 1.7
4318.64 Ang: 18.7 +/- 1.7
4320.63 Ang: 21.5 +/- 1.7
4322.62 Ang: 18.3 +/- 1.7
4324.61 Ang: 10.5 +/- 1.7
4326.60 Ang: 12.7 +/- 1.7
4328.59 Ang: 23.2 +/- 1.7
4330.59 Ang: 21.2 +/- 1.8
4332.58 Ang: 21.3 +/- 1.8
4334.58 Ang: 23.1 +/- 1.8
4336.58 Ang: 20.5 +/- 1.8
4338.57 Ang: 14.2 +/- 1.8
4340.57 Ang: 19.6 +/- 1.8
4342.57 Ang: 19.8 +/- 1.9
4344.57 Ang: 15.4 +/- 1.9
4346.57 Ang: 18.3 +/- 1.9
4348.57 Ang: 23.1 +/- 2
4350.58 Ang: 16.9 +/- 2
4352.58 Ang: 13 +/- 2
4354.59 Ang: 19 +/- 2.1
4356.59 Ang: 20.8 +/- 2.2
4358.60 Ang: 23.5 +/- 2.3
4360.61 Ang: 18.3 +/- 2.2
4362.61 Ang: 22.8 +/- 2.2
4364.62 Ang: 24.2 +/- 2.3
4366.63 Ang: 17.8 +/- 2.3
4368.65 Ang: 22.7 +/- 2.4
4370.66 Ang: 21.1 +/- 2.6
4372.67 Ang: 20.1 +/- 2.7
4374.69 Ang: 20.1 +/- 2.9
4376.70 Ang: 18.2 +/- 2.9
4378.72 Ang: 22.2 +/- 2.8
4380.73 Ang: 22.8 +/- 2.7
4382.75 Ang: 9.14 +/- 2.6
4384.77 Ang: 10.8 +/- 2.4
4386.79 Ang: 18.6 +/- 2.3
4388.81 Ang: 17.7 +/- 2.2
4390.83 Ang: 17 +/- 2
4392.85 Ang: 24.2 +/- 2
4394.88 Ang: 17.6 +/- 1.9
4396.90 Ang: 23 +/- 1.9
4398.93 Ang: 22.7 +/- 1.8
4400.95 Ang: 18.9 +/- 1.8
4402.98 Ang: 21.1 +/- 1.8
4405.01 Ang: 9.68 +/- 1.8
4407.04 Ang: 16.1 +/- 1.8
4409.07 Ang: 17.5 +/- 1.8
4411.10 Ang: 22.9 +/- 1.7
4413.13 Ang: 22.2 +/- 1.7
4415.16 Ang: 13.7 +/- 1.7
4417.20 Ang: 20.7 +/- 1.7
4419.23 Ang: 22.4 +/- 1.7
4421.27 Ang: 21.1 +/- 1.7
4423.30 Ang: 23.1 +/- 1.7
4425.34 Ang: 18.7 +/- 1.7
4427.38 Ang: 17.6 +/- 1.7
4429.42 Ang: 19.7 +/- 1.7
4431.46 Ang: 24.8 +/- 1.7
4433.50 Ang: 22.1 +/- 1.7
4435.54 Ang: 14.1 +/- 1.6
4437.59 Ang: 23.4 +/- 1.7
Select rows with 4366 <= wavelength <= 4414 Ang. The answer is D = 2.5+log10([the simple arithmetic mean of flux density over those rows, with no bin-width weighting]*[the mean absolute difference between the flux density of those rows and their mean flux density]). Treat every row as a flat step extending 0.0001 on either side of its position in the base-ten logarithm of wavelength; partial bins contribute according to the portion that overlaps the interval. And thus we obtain 4.278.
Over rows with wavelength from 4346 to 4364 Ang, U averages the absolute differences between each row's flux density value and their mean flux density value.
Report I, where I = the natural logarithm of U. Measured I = 1.0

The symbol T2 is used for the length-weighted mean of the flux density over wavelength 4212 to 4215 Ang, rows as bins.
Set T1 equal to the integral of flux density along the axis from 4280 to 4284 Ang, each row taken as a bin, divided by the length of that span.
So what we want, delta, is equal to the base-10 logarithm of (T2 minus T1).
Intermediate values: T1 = 13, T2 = 17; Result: 0.56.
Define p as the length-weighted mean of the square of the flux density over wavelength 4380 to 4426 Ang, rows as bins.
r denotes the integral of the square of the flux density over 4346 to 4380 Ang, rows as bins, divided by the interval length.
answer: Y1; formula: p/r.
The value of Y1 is 0.9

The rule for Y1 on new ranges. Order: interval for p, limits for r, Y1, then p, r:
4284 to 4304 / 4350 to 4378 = 0.4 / 145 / 407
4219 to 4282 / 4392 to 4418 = 0.4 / 157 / 386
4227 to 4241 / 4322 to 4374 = 0.3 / 115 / 386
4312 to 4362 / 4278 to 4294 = 2.1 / 358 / 168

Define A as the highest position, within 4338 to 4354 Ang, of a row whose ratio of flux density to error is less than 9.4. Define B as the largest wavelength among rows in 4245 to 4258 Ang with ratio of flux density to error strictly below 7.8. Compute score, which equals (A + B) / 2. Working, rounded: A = 4352.58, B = 4255.46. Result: 4304.0 Ang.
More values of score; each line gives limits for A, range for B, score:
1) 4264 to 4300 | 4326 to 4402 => 4341.8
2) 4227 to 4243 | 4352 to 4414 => 4323.4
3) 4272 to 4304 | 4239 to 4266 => 4282.1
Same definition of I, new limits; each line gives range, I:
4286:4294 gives 1.1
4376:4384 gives 1.5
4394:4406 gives 1.2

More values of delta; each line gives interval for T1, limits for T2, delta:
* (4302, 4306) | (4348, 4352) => 0.71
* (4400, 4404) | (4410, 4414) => 0.40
